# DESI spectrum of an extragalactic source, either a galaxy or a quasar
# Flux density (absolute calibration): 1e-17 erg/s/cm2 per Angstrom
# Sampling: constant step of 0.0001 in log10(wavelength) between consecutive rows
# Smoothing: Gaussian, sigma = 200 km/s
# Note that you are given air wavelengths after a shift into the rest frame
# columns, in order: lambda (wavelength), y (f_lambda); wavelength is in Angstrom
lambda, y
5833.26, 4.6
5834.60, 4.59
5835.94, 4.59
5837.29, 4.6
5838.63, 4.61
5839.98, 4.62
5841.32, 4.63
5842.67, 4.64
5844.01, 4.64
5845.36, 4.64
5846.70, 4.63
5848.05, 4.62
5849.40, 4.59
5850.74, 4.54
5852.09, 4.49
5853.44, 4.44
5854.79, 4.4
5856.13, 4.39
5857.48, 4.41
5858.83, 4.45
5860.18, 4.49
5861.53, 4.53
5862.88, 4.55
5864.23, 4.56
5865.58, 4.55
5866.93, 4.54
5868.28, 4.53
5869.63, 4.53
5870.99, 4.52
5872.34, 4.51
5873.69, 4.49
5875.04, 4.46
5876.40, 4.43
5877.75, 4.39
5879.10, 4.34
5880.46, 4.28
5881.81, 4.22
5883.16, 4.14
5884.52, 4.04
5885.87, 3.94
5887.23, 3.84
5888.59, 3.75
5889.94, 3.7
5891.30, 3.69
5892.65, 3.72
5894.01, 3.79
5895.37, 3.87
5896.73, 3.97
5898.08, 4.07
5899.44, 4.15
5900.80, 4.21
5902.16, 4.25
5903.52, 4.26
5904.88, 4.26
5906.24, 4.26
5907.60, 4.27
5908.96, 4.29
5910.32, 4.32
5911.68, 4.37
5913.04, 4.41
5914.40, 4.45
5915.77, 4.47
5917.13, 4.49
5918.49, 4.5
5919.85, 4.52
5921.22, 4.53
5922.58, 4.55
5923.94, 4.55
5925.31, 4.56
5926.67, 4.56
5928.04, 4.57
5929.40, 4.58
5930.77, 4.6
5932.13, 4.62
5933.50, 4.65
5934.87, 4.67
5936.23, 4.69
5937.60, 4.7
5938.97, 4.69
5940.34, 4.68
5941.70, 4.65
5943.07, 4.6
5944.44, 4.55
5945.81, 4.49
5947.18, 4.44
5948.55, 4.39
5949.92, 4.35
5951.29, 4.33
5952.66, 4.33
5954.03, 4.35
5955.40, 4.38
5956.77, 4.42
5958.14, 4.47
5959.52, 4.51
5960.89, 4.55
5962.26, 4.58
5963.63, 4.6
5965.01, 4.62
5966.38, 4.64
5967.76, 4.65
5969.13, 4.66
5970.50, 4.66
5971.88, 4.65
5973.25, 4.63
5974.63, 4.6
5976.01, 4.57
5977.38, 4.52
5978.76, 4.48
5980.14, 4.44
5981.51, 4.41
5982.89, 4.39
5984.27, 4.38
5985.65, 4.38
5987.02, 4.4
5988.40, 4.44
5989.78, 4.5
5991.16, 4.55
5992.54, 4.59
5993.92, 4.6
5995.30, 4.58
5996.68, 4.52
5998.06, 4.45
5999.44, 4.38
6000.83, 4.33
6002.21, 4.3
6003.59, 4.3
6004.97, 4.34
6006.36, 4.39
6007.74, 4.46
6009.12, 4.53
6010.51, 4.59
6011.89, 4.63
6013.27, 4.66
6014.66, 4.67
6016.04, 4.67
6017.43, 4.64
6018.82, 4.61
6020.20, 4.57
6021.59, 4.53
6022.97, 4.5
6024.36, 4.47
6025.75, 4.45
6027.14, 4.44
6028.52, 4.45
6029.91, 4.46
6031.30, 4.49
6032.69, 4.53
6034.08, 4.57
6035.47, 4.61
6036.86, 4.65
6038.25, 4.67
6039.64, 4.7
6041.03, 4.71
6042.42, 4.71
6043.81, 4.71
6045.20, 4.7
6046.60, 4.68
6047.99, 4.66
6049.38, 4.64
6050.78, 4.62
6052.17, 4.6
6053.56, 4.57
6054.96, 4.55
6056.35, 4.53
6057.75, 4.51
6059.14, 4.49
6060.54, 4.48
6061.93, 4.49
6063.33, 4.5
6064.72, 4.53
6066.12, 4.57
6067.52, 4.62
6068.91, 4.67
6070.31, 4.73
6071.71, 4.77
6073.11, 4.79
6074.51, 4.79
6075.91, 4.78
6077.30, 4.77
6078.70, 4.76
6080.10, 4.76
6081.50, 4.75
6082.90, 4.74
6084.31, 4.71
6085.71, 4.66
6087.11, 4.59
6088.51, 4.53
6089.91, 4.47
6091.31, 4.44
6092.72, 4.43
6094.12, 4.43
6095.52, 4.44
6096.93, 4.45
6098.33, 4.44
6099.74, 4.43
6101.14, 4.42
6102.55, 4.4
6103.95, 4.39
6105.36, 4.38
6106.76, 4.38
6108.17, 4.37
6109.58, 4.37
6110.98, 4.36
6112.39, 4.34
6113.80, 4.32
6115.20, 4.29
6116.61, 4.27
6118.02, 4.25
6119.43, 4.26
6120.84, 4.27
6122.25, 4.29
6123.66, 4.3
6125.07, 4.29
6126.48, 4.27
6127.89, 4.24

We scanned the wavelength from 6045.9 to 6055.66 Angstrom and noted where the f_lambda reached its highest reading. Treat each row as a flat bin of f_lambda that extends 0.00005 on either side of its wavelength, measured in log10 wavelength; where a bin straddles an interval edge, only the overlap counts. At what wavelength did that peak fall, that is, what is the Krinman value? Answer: 6046.60 Angstrom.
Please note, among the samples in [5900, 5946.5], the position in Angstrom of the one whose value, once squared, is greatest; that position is 5937.60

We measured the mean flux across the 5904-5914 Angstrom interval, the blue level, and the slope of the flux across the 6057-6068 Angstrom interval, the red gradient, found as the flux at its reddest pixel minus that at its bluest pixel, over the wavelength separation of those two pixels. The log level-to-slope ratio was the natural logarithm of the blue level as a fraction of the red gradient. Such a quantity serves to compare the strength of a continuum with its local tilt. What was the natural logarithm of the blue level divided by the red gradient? 5.9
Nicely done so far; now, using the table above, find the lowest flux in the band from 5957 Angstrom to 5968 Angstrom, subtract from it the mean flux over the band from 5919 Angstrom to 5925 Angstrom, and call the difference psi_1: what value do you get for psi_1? -0.1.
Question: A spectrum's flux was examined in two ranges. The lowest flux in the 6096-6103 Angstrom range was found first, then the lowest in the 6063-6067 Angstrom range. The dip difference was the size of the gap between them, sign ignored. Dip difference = 0.10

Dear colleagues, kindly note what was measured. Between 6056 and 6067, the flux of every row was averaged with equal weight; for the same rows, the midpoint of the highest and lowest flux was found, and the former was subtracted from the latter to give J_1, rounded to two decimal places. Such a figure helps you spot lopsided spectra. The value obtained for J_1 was 0.01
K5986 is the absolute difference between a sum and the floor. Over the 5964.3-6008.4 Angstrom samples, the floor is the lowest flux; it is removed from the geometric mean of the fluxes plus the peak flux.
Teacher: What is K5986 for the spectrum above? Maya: 4.85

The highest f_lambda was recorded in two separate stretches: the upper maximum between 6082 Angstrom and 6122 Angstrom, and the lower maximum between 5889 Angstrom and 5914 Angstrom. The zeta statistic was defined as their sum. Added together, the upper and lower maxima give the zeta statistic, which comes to 9.15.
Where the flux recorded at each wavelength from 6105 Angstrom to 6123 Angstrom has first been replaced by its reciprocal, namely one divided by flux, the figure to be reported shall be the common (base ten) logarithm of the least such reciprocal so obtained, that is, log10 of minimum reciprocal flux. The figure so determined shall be -0.641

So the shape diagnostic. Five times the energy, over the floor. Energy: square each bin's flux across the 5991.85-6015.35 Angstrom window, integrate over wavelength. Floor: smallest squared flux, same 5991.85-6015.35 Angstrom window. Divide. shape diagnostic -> 128.2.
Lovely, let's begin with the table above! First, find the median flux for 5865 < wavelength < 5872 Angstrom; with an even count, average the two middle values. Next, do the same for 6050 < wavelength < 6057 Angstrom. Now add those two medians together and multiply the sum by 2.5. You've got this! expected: 22.75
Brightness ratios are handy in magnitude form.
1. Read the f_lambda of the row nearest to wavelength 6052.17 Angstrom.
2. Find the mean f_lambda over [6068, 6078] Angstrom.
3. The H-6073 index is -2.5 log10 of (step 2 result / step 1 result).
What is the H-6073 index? -0.04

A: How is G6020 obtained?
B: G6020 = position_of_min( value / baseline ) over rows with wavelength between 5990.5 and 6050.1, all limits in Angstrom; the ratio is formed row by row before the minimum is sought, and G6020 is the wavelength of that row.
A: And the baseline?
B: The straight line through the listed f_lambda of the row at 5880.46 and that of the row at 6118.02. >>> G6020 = 6002.21 Angstrom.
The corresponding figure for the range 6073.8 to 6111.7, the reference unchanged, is 6110.98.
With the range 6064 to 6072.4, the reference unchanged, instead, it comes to 6064.72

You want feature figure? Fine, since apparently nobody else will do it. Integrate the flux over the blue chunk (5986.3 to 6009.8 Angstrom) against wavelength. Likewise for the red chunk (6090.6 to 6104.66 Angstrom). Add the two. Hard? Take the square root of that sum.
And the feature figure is 12.9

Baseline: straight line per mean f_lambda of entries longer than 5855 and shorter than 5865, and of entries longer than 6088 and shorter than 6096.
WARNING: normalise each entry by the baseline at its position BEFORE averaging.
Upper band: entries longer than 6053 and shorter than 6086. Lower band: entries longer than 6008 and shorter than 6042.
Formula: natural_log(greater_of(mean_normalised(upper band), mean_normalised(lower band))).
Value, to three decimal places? 0.041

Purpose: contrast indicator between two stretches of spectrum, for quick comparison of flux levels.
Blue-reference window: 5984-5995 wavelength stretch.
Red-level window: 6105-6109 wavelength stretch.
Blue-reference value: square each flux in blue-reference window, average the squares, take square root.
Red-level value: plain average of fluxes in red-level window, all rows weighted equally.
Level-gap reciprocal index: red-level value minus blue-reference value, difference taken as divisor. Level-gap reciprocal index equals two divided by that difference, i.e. -19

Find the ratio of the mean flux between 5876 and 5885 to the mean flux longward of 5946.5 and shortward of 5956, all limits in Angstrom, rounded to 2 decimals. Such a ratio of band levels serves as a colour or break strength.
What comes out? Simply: 0.98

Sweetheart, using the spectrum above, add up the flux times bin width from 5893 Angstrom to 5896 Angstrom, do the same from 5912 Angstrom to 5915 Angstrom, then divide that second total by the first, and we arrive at 1.16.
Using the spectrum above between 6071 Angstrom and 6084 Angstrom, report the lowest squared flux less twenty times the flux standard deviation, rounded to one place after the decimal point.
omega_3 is 22.1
